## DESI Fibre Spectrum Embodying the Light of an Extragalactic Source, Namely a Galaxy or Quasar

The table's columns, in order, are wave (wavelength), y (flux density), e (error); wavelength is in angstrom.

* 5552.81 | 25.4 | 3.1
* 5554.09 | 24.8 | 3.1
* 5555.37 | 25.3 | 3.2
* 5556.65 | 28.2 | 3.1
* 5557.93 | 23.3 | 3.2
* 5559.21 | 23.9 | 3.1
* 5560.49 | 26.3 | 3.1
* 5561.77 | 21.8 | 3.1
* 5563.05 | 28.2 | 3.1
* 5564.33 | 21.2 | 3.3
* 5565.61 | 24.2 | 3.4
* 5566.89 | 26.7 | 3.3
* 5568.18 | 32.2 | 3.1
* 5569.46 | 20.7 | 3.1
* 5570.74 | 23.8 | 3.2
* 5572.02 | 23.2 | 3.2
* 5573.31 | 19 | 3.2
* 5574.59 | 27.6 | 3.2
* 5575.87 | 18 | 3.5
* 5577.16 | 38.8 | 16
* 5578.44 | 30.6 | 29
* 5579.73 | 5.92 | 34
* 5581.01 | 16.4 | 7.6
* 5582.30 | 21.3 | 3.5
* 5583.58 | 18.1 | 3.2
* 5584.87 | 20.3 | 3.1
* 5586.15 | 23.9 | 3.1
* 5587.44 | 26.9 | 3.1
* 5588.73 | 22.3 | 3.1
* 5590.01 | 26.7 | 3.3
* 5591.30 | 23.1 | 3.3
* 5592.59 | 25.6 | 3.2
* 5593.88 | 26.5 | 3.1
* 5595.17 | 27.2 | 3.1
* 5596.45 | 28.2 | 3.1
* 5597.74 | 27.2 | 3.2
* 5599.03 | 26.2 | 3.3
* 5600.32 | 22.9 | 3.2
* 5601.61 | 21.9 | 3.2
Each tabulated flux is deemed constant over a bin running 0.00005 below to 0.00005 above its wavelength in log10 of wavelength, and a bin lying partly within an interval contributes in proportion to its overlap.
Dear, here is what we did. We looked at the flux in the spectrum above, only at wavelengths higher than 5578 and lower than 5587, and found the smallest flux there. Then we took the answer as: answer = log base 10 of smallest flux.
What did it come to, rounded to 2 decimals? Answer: 0.77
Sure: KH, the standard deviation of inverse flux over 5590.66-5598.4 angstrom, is 0.003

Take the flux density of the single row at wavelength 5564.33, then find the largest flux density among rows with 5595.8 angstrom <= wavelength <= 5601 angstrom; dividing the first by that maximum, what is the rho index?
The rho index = 0.75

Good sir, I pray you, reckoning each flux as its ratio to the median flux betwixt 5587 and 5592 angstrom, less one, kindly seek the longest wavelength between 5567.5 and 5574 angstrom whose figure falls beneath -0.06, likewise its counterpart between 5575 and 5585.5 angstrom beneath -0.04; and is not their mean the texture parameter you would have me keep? 5579.1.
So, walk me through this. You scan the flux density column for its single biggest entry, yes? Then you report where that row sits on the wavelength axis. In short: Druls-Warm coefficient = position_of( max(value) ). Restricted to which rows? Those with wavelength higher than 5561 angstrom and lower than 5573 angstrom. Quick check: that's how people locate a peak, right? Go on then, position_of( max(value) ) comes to 5568.18 angstrom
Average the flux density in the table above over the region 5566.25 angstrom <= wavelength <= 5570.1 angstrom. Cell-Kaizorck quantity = 26.5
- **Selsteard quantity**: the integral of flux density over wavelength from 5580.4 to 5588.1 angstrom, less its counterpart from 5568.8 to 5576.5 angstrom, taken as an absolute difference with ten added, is 17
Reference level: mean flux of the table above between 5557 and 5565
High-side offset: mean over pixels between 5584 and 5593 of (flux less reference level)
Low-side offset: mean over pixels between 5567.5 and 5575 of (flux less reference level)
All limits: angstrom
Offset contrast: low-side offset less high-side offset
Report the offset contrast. 0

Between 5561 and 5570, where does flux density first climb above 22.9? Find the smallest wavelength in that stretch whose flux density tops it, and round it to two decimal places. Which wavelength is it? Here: 5563.05 angstrom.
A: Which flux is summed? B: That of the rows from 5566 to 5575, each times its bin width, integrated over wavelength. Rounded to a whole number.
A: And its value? 222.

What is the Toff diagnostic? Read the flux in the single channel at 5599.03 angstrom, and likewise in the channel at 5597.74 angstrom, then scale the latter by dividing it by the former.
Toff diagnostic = 1.04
